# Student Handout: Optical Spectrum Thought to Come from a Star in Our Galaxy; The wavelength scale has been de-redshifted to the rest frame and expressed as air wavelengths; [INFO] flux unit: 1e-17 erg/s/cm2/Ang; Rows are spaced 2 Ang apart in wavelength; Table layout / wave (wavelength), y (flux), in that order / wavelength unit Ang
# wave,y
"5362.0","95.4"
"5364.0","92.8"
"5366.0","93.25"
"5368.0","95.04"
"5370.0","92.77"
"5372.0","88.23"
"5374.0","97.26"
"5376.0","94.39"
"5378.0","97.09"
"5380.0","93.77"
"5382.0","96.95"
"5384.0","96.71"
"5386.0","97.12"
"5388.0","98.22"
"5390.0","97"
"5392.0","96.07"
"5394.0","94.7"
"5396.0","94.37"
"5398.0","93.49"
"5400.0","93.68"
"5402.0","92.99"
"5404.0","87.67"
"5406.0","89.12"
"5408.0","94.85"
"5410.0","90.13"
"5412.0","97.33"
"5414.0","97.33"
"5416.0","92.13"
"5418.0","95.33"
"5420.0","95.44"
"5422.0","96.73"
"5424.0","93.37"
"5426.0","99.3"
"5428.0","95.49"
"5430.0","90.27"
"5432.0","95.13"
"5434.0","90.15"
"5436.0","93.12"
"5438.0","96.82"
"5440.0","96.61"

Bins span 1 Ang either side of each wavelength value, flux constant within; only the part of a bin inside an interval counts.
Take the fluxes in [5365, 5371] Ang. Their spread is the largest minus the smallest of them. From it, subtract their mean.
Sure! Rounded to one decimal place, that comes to -91.4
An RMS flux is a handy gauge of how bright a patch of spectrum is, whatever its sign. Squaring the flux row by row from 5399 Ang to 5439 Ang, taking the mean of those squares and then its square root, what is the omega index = 93.9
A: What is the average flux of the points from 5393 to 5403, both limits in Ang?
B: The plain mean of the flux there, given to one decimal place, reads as 93.8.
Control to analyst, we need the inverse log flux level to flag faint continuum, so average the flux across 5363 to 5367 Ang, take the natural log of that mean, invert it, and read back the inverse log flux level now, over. 0.221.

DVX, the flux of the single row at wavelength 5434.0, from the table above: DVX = 90.15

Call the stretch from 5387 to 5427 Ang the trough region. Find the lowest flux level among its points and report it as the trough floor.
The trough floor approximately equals 87.67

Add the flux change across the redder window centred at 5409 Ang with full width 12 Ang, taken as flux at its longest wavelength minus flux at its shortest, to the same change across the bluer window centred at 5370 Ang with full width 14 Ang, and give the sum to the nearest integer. 11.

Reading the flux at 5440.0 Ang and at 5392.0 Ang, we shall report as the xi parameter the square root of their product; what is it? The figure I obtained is 96.3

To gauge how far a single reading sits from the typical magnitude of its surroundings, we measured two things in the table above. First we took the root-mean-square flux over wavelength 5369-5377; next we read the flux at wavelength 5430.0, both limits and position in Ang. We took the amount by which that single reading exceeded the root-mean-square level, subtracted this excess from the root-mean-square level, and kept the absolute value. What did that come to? 96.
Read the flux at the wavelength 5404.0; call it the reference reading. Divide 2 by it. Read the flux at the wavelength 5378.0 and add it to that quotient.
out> 97.1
